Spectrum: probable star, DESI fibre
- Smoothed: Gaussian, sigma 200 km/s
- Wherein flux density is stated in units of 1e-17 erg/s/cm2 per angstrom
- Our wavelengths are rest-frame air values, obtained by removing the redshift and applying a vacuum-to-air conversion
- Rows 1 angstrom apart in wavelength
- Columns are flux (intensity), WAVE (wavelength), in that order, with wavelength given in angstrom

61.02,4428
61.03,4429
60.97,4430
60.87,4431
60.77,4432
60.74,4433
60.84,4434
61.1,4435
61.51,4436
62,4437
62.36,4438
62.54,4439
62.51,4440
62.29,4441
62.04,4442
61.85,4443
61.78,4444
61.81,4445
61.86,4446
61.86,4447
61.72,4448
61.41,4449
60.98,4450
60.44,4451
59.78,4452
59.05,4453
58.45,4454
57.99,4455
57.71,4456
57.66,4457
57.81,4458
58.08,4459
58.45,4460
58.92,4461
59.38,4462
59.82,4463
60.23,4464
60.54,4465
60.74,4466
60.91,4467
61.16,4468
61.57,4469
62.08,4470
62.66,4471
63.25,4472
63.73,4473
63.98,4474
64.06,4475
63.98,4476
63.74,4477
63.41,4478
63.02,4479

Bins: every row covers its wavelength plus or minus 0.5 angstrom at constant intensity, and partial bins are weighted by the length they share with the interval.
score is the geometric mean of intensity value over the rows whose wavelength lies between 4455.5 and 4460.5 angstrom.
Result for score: 57.9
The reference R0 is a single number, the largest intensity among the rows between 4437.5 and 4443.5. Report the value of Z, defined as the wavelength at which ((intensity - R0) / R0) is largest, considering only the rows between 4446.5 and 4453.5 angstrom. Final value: 4447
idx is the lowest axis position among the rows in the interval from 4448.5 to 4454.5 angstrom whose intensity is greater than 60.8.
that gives 4449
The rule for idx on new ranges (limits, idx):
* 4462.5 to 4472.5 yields 4467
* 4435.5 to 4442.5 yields 4436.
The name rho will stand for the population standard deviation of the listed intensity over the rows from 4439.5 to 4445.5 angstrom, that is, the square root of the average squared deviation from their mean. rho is 0.27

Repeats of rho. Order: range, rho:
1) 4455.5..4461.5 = 0.45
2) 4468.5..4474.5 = 0.86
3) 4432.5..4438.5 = 0.60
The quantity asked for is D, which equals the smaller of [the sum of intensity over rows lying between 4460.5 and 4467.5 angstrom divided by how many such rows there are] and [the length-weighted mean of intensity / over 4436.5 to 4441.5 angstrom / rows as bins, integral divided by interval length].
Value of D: 60.1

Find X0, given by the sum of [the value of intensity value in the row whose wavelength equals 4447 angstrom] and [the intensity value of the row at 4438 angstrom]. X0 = 124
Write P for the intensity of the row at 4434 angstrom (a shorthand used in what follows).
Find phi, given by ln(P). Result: 4.11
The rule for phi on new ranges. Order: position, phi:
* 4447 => 4.12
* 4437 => 4.13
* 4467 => 4.11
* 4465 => 4.10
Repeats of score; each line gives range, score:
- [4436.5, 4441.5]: 62.3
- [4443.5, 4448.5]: 61.8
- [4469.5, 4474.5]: 63.1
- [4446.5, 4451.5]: 61.3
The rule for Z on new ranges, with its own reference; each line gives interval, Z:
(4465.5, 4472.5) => 4472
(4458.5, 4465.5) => 4465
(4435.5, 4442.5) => 4439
